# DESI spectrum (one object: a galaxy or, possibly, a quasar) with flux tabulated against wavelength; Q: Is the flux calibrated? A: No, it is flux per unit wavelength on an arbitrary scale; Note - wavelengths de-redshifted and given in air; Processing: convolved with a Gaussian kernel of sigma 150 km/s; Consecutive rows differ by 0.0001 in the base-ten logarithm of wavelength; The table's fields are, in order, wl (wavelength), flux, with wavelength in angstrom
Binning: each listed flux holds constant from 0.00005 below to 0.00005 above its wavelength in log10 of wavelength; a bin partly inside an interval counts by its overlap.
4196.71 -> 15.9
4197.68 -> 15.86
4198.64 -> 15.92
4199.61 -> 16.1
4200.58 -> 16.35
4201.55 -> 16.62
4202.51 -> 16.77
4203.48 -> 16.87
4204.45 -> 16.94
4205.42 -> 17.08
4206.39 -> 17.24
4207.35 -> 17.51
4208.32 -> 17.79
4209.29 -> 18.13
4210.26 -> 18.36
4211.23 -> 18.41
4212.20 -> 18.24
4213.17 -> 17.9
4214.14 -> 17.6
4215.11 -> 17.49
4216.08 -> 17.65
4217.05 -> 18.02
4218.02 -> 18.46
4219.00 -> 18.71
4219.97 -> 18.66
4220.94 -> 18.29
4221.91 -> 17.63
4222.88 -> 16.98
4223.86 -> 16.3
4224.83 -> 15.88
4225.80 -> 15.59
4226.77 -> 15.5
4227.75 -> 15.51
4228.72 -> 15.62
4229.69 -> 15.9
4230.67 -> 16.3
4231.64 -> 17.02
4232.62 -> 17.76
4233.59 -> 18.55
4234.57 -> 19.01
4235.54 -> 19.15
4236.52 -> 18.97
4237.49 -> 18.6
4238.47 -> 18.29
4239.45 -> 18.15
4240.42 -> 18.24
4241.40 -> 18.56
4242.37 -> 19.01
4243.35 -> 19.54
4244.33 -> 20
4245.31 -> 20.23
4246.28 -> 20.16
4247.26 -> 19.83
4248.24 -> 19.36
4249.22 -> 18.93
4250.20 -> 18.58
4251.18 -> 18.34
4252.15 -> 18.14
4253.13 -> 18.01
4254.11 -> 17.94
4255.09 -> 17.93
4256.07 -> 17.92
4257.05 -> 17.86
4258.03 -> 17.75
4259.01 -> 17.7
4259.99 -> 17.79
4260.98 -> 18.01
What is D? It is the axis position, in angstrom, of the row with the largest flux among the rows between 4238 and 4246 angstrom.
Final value 4245.31 angstrom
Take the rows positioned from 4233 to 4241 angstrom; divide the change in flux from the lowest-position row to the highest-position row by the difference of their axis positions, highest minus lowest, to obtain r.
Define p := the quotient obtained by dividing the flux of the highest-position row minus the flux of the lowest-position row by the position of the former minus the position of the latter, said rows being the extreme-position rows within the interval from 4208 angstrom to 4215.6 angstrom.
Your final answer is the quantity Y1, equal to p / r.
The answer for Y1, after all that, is 1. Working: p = -0.04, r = -0.05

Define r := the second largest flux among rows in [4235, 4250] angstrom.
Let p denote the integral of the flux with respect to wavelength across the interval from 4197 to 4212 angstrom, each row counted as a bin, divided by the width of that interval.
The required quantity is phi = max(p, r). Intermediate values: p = 17.1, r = 20.16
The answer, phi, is 20.2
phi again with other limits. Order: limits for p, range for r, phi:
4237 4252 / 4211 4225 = 19.0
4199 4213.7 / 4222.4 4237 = 19.0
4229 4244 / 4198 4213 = 18.4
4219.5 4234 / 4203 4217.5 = 18.4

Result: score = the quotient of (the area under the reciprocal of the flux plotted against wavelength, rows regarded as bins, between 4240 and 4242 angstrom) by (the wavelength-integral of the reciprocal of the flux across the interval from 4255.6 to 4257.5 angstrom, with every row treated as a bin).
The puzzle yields 1.02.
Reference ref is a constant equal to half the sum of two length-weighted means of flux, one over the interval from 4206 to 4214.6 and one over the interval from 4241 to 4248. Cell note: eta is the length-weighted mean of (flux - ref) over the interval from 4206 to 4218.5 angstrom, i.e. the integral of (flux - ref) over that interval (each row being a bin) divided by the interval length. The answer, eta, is -0.9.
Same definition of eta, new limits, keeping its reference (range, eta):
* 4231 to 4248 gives 0.1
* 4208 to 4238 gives -1.2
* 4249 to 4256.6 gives -0.6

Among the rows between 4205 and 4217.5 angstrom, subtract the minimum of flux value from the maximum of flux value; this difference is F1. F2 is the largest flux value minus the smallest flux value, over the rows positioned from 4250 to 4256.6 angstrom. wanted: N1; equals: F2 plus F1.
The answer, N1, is 2.0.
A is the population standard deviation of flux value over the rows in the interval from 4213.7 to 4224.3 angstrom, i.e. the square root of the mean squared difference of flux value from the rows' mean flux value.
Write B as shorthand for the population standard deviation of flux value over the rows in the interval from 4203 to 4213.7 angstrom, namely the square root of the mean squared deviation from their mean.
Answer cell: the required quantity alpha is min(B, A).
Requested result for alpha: 0.55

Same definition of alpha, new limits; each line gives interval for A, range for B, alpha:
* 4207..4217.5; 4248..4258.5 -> 0.32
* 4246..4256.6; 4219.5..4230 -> 0.77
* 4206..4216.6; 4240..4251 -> 0.37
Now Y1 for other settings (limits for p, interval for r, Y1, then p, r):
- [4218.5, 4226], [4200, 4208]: -3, -0.46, 0.17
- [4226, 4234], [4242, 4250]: -38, 0.45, -0.01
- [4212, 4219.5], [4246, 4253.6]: 0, 0.07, -0.31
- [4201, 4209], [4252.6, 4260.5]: -5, 0.17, -0.03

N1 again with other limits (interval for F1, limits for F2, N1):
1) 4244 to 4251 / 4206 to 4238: 5.3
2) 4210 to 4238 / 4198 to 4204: 4.6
